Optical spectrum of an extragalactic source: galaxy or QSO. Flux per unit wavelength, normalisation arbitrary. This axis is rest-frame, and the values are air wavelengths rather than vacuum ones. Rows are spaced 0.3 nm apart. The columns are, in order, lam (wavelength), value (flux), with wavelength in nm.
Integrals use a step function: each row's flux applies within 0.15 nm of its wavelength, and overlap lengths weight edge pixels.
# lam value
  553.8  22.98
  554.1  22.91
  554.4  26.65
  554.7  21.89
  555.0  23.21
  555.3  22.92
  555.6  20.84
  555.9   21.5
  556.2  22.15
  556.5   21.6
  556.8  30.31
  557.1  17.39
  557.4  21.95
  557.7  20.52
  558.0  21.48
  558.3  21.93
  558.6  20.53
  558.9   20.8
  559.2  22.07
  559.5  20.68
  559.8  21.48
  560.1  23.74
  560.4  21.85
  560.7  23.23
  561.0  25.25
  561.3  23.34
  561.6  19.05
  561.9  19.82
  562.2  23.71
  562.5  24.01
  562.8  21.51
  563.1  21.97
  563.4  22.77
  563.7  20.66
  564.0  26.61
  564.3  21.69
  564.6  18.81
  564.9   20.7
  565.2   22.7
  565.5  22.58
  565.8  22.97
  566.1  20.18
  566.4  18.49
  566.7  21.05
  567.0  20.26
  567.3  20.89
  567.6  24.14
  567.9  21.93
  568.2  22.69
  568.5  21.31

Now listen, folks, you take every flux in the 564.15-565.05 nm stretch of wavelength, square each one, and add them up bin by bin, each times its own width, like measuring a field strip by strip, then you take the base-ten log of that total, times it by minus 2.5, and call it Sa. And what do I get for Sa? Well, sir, -6.44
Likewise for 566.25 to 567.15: -6.39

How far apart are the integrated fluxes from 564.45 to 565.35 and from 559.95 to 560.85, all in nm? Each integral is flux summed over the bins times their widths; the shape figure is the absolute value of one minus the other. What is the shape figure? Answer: 2.0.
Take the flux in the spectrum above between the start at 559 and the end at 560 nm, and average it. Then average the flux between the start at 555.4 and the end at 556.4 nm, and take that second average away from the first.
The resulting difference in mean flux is -0.1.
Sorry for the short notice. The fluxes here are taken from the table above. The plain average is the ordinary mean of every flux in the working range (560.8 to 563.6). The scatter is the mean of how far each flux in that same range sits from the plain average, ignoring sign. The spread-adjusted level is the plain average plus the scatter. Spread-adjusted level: 24.0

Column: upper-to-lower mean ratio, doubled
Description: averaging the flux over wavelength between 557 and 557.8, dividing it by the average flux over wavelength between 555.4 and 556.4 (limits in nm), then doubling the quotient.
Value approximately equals 1.86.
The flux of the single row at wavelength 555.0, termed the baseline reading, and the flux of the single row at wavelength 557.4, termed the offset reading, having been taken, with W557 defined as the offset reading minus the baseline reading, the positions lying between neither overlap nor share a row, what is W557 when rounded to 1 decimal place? -1.3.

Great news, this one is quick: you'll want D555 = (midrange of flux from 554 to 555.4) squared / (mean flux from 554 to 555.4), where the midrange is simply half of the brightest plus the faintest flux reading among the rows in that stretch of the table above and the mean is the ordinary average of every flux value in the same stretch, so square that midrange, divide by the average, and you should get 25.0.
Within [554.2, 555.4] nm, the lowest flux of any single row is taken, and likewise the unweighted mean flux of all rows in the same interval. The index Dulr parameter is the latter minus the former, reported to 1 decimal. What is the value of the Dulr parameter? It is 1.8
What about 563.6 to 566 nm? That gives 3.3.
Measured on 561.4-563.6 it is 2.8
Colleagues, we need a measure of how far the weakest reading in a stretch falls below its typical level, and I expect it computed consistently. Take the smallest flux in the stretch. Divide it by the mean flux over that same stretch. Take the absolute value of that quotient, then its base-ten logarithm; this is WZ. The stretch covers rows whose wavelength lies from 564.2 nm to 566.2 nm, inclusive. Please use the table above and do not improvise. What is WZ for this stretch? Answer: -0.056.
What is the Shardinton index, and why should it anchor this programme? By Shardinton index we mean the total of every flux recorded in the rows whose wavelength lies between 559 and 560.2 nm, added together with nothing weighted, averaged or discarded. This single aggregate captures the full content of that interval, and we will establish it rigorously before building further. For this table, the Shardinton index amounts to 88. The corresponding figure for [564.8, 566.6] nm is 128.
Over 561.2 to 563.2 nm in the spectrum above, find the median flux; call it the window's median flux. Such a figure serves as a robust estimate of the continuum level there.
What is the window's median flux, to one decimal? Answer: 22.0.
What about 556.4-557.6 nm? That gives 21.8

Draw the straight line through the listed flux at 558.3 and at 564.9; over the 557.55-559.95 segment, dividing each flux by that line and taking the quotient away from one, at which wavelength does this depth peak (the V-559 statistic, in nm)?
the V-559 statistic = 557.7 nm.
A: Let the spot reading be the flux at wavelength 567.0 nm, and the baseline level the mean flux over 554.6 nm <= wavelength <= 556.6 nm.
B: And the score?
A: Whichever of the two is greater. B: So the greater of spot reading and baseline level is 22.0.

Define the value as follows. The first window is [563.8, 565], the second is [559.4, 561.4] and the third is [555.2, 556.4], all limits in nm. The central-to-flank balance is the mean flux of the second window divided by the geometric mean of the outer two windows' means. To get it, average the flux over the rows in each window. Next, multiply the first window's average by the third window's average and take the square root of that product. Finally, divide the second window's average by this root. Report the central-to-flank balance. 1.04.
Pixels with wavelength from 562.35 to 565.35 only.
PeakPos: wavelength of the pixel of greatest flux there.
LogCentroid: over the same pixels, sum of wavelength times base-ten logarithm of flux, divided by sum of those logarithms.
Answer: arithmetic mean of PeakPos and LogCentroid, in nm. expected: 563.92 nm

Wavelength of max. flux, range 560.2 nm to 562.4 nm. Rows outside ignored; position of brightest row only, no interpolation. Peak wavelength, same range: 561.0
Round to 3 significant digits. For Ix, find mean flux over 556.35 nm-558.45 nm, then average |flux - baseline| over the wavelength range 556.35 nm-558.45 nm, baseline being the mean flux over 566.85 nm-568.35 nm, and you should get 2.19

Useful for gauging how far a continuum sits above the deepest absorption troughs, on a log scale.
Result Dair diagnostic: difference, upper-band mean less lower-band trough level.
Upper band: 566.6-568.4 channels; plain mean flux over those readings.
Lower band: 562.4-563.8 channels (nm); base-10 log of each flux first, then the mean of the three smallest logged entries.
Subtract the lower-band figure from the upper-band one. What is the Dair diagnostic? 20.5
